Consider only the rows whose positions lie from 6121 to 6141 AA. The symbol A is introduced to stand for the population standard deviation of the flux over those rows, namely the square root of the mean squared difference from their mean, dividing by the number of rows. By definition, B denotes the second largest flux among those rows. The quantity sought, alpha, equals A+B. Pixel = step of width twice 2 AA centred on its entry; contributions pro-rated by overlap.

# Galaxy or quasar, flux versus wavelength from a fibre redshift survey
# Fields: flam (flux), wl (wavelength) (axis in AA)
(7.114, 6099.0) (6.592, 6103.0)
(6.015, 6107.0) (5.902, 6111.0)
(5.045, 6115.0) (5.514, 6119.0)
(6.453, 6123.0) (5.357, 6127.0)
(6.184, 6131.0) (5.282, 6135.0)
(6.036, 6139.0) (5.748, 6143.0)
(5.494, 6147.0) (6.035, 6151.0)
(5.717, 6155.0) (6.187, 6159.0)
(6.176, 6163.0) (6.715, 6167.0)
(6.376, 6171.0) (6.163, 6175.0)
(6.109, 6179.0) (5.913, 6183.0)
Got 6.65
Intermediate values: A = 0.46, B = 6.184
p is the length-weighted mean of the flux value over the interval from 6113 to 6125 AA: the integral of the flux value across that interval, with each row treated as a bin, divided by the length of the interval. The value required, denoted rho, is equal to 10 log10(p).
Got 7.54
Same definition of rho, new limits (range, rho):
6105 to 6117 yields 7.52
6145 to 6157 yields 7.60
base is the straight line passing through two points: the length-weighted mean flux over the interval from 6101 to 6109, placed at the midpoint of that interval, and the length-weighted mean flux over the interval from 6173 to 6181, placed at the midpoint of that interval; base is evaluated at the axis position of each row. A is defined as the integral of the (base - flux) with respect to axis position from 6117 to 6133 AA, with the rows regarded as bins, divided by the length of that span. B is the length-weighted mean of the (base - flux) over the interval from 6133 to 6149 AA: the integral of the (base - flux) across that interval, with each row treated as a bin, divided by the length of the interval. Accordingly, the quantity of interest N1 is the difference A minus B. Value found -0.2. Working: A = 0.38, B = 0.6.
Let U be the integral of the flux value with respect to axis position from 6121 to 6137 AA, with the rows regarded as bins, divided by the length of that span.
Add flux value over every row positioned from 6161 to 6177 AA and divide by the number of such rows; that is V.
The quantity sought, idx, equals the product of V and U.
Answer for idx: 37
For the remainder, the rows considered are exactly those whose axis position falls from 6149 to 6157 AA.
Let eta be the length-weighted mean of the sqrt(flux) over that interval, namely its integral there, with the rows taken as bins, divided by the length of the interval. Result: 2.42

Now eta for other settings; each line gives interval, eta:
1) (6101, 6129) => 2.41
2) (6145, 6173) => 2.47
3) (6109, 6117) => 2.34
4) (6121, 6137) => 2.41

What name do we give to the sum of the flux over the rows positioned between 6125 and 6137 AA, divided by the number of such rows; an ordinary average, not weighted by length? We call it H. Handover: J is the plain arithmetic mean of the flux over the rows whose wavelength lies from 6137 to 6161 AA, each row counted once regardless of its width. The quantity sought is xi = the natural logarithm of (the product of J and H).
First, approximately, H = 5.61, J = 5.87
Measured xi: 3.49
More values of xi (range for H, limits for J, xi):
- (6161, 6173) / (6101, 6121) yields 3.62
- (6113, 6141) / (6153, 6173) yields 3.57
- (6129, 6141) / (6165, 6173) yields 3.64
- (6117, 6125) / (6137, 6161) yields 3.56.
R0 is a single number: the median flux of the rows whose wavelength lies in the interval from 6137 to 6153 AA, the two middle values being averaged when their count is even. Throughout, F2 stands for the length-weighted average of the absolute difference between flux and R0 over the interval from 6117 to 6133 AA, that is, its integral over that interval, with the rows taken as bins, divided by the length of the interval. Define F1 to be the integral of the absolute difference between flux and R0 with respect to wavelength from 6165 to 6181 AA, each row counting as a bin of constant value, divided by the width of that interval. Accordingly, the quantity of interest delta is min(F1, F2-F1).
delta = -0.01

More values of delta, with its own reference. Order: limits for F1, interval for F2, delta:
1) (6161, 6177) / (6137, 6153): -0.26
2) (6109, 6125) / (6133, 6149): -0.13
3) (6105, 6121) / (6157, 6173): 0.13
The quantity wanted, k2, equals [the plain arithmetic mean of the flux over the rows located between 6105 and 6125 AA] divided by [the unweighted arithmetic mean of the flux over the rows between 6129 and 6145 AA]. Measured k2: 1.00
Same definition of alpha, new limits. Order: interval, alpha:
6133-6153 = 6.33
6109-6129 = 6.39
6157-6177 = 6.59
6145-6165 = 6.45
